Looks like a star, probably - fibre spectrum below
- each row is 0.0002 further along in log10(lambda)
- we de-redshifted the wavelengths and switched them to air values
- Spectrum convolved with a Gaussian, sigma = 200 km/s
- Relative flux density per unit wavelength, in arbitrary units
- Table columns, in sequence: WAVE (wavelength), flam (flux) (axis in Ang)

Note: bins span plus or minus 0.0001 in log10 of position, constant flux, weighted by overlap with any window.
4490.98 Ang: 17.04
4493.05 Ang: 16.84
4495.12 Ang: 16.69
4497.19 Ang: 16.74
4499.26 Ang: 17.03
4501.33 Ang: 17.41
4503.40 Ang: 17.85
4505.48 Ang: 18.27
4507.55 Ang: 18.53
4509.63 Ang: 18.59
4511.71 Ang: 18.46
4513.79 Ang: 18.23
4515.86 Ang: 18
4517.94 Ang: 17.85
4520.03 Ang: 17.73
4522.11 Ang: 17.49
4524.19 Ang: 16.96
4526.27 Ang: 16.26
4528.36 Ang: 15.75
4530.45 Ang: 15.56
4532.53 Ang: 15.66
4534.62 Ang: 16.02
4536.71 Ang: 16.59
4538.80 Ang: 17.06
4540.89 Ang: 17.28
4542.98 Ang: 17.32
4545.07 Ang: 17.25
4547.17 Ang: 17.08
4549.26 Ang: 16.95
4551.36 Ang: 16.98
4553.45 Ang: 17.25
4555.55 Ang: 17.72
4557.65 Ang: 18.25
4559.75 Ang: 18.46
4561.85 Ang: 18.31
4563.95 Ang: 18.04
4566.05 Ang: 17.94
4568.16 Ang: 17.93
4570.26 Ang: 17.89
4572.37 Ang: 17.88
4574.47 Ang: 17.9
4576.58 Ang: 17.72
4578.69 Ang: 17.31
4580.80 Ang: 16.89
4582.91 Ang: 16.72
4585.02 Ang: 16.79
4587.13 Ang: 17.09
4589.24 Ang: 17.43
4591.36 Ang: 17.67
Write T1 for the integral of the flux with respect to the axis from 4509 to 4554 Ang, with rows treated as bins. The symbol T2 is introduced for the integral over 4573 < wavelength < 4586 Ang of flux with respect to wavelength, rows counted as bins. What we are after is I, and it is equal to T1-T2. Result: 545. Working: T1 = 769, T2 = 224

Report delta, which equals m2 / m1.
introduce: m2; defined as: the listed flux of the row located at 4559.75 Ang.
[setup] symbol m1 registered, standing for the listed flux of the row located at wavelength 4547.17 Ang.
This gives 1.08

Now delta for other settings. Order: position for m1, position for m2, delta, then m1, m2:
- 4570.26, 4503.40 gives 1.00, 17.89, 17.85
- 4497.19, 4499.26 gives 1.02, 16.74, 17.03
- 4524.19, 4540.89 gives 1.02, 16.96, 17.28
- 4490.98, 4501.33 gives 1.02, 17.04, 17.41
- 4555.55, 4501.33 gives 0.98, 17.72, 17.41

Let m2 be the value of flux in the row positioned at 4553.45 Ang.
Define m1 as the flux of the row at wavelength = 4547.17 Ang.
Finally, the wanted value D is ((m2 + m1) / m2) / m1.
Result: 0.1165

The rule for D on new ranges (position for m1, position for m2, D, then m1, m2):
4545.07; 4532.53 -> 0.1218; 17.25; 15.66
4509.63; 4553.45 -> 0.1118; 18.59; 17.25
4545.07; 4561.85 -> 0.1126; 17.25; 18.31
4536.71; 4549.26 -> 0.1193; 16.59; 16.95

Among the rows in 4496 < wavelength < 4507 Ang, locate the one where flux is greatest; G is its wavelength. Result 4505.48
